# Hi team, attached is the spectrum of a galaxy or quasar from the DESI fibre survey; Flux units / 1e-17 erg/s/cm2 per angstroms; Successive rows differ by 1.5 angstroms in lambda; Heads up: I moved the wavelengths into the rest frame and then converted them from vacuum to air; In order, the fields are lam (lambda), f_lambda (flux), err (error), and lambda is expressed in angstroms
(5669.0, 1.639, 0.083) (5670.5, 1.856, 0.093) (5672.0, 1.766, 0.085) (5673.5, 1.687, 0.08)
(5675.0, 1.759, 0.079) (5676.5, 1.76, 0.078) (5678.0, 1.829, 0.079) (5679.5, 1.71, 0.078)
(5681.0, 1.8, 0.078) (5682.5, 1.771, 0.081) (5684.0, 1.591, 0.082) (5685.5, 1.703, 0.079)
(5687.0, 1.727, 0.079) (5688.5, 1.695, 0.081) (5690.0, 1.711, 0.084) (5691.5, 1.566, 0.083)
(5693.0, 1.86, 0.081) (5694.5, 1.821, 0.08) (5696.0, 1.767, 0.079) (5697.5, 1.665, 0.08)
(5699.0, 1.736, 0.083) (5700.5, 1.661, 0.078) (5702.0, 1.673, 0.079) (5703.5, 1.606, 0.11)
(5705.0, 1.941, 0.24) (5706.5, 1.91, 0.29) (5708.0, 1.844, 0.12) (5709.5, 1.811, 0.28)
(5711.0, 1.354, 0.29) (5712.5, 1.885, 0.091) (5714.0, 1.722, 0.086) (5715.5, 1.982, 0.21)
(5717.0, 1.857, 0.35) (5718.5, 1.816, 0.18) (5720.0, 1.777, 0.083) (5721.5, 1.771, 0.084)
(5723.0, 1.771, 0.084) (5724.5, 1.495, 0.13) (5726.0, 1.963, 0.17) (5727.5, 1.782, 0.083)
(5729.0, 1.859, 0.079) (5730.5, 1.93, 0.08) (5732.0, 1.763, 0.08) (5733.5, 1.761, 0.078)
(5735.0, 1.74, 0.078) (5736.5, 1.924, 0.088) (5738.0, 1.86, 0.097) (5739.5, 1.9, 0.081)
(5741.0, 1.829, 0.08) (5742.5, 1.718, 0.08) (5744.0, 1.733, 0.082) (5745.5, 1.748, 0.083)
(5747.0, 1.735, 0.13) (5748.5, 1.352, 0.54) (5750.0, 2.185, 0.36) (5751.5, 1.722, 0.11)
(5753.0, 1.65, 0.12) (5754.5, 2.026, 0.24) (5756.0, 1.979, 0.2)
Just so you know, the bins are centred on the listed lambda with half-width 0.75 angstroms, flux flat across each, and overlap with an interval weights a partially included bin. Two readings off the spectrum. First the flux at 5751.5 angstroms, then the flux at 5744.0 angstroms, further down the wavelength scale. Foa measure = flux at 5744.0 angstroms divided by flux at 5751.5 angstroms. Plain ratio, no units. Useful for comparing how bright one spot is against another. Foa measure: 1.01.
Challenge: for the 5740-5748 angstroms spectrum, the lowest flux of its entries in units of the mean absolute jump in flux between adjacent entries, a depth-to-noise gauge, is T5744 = 45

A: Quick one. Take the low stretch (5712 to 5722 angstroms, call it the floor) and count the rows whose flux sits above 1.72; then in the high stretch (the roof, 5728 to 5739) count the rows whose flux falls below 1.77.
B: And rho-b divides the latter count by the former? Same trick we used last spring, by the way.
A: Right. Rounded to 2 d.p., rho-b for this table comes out 0.43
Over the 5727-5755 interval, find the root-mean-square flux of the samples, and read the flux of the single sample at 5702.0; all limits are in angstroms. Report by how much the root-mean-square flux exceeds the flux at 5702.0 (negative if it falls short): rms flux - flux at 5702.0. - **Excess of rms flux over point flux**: 0.14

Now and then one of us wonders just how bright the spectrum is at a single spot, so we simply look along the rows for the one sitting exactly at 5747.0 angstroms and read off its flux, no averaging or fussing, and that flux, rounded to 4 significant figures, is 1.735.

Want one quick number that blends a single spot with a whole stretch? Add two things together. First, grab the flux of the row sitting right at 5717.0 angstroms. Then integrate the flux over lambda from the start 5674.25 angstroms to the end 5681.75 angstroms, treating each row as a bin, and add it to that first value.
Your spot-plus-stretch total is 15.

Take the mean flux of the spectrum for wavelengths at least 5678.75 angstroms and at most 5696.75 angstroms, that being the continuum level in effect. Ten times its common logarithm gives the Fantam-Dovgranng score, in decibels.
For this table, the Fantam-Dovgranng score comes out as 2.37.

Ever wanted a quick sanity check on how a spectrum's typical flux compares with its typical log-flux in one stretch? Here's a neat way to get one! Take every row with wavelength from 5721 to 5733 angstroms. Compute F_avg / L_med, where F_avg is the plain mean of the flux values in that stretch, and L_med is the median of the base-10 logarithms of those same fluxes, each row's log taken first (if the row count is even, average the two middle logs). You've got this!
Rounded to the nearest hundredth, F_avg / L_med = 7.18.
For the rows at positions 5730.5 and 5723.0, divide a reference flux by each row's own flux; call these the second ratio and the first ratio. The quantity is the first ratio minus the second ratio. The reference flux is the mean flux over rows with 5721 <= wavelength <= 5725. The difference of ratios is 0.078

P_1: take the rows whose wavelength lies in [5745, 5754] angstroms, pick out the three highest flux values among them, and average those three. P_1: 1.889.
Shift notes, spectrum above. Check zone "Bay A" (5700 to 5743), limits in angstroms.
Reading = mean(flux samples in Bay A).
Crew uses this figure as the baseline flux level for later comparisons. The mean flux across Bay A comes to 1.79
